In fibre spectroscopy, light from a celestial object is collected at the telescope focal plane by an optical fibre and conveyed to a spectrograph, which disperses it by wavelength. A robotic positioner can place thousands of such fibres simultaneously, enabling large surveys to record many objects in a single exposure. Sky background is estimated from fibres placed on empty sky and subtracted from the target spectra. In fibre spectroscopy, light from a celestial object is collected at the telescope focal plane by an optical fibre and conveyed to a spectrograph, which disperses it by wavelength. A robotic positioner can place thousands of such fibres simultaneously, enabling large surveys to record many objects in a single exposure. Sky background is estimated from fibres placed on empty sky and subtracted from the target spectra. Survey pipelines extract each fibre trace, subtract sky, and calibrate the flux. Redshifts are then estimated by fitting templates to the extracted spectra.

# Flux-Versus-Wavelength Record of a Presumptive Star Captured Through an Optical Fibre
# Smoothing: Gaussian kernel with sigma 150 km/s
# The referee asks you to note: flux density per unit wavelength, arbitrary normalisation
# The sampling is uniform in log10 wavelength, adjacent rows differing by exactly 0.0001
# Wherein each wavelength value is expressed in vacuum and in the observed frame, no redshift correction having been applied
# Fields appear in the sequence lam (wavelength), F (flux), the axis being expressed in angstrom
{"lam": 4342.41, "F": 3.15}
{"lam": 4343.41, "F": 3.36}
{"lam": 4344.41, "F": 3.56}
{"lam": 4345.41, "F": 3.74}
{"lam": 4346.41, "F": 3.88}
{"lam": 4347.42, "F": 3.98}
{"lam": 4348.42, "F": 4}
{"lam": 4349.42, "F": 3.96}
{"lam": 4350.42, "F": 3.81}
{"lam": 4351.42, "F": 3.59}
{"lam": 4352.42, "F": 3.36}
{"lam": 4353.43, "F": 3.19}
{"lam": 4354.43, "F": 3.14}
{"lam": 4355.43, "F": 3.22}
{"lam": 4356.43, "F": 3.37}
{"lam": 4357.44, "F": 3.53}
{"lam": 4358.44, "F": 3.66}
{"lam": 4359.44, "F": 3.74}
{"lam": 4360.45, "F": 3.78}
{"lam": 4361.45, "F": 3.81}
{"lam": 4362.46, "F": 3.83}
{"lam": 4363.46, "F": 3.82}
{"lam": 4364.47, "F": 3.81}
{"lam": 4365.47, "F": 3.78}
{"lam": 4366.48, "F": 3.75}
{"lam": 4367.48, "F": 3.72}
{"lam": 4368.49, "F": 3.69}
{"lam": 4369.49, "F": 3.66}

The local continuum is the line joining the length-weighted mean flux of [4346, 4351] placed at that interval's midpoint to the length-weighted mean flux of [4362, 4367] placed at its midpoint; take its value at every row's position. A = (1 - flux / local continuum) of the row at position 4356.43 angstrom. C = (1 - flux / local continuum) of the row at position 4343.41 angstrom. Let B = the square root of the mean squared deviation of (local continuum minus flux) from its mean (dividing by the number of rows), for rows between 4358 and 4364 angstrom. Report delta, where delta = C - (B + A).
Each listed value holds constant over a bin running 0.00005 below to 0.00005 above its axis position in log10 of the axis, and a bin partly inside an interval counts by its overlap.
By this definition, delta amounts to -0.05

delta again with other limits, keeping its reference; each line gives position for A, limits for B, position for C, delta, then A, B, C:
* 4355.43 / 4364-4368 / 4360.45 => -0.18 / 0.17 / 0.03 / 0.013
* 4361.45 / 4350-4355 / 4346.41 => -0.23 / 0.00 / 0.24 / 0.014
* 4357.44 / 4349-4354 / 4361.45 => -0.35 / 0.08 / 0.27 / 0.004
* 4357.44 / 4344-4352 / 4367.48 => -0.23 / 0.08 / 0.16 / 0.016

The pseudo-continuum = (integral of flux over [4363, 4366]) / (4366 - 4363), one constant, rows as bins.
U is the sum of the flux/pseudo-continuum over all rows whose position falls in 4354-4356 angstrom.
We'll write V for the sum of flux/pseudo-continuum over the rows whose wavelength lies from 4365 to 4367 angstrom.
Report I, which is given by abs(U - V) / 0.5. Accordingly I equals 0.62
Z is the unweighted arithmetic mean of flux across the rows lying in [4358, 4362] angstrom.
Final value 3.75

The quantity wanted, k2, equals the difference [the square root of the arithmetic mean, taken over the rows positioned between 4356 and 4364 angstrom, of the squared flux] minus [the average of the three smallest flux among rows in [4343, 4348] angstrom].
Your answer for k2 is 0.14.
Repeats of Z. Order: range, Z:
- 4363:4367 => 3.79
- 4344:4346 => 3.65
